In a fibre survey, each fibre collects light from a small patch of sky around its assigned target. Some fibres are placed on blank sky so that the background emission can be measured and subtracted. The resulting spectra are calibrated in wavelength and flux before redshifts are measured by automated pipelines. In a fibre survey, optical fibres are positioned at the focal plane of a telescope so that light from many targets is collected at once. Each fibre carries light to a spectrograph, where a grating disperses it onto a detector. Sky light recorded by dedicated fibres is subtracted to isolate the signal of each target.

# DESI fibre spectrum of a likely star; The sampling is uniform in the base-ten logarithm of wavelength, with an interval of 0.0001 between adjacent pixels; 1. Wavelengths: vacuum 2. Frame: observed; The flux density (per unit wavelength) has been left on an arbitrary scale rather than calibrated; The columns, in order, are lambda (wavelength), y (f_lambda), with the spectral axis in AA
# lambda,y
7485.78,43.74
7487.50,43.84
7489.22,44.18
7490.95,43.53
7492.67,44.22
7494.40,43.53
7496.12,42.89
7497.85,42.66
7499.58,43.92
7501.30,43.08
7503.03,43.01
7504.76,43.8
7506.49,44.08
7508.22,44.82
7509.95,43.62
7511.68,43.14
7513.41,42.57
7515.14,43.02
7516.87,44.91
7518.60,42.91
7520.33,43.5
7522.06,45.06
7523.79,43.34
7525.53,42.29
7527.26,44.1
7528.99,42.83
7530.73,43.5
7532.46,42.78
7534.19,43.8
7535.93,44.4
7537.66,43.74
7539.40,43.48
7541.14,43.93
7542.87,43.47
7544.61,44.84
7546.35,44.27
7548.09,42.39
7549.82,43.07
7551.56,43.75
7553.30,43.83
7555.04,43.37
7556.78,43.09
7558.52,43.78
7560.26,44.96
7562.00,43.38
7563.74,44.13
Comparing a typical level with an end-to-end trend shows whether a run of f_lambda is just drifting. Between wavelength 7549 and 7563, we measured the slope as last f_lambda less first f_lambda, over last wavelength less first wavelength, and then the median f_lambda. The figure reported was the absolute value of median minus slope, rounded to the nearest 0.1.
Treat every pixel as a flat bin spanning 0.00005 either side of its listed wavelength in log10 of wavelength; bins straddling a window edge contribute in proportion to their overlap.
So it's 43.5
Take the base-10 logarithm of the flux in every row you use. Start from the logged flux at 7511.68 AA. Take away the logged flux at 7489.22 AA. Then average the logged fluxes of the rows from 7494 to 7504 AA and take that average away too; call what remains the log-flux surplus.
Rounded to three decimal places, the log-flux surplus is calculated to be -1.646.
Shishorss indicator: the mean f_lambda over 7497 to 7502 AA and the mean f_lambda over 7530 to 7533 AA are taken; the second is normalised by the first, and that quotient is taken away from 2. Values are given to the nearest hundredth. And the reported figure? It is 1.00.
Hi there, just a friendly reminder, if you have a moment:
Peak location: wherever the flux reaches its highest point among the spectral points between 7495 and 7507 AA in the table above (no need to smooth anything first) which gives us 7506.49 AA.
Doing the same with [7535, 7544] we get 7535.93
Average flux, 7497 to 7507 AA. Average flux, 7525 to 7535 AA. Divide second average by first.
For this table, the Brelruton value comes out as 1.00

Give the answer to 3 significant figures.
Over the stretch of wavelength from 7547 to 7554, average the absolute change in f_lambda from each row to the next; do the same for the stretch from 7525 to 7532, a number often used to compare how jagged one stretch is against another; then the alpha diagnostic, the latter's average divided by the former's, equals 2.60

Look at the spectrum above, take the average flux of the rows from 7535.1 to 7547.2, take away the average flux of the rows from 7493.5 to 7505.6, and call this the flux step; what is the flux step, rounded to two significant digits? 0.75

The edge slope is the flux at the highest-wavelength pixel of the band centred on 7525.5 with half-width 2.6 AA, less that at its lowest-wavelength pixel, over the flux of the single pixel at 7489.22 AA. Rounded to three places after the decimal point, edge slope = 0.017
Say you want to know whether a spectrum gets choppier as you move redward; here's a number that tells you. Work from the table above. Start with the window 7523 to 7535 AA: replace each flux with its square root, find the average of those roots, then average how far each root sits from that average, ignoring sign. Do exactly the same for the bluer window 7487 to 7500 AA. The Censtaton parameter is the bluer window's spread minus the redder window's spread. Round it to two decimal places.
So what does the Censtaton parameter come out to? -0.01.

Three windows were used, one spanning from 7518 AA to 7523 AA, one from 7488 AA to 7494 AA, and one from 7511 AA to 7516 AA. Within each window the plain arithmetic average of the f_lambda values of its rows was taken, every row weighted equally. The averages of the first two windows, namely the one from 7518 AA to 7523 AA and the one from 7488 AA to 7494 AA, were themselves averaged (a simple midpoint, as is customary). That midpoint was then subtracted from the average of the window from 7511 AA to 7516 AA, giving -1.0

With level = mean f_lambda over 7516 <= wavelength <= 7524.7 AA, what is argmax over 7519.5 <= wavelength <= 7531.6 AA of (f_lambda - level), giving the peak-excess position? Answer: 7522.06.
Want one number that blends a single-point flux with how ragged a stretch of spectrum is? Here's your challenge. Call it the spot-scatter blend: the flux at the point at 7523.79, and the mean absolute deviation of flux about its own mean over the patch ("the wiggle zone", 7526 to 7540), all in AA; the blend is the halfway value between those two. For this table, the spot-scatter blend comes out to 21.9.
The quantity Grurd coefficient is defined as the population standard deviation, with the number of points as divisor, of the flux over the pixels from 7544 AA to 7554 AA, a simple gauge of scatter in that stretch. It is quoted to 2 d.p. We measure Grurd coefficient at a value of 0.79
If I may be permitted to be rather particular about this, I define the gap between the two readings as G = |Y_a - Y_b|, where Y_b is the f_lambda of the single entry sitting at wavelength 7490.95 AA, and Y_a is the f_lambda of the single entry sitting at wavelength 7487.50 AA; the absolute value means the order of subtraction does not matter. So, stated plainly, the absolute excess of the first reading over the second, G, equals 0.31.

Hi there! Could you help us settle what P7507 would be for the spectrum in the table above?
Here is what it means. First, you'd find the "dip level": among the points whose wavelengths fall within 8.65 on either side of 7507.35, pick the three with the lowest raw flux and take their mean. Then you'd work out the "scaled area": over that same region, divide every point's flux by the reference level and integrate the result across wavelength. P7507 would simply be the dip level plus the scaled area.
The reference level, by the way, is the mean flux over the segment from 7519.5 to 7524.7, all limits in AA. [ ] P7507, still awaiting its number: 60.0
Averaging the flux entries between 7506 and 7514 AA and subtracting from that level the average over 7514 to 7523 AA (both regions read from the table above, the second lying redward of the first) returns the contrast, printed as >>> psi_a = -0.23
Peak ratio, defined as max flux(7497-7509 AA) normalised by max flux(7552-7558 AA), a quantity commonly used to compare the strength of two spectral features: 1.02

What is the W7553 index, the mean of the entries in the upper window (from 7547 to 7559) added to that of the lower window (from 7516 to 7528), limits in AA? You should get 87.1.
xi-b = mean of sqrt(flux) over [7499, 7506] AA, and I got 6.59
